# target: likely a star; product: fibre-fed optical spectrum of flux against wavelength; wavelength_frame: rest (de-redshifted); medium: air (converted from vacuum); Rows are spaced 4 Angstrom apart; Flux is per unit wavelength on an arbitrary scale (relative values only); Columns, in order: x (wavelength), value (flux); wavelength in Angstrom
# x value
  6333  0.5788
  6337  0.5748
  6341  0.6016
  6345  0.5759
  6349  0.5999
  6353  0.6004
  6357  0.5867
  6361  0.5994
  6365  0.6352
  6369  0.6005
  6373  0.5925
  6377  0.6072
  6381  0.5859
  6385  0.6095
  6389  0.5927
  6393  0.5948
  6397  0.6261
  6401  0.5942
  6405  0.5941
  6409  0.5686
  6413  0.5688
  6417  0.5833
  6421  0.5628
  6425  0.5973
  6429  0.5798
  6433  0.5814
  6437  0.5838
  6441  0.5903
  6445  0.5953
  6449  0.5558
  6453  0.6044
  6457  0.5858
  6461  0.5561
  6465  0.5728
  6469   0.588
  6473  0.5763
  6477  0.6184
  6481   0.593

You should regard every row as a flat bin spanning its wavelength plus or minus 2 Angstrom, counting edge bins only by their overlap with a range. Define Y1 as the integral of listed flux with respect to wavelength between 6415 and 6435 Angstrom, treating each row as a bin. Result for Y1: 11.6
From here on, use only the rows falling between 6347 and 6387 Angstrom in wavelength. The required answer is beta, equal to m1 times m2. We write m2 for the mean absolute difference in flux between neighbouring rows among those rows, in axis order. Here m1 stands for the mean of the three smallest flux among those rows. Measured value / 0.0108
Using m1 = 0.588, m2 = 0.0183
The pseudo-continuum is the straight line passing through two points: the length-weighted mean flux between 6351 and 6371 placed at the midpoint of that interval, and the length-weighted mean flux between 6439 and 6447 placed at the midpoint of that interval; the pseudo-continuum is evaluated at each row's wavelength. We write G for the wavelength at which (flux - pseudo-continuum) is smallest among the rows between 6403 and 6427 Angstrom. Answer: 6421 Angstrom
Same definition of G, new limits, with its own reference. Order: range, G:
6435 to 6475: 6449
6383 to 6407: 6389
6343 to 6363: 6345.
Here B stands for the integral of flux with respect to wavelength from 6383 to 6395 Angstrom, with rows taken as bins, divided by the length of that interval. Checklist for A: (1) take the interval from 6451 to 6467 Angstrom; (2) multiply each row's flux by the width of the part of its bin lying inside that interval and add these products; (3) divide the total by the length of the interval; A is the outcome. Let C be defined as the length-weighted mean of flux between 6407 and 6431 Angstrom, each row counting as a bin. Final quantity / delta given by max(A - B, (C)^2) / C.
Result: 0.577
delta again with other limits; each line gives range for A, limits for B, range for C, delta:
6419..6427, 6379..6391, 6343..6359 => 0.591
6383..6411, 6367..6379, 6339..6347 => 0.589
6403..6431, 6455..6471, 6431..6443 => 0.585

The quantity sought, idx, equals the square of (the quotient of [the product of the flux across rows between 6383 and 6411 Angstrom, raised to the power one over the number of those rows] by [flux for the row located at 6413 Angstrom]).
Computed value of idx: 1.10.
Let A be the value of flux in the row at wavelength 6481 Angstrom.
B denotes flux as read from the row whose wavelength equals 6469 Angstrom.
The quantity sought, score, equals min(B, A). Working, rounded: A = 0.593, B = 0.588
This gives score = 0.588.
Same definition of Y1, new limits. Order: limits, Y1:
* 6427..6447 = 11.7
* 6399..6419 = 11.6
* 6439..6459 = 11.7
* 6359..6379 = 12.1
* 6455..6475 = 11.5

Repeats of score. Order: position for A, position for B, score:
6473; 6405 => 0.576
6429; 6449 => 0.556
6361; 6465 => 0.573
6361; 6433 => 0.581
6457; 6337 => 0.575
